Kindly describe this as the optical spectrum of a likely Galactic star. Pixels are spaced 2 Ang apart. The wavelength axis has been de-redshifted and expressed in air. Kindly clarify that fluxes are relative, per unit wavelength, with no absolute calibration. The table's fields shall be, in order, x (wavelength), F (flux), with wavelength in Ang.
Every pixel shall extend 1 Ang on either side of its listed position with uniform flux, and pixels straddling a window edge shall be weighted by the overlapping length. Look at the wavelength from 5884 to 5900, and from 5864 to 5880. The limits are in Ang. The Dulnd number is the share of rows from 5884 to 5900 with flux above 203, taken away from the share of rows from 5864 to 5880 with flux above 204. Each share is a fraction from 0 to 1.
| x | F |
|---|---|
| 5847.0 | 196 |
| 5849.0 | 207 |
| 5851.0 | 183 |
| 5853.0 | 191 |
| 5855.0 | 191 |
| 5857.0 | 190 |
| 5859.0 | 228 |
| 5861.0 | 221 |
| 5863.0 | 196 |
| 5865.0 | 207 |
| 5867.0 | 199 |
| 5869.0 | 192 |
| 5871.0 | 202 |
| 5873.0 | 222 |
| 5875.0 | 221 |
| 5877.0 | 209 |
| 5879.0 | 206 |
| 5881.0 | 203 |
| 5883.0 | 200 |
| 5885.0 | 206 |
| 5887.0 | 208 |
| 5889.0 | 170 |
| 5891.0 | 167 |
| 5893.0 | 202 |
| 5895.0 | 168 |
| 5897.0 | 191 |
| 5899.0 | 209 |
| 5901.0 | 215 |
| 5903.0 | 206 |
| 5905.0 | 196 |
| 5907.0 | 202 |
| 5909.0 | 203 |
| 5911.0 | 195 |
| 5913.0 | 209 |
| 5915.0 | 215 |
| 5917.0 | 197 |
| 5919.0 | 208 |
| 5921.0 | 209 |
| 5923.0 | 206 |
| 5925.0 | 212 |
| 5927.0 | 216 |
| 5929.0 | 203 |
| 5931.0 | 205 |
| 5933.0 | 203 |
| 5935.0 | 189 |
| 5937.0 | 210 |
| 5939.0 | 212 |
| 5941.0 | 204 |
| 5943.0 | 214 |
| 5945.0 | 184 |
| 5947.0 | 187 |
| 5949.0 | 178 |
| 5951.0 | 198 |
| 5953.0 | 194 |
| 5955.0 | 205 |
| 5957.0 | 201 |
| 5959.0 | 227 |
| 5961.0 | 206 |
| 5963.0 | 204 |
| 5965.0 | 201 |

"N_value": 0.25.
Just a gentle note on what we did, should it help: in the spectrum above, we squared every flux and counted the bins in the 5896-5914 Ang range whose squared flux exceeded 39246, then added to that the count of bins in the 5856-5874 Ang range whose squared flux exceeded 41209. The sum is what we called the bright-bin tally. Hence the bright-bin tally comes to 10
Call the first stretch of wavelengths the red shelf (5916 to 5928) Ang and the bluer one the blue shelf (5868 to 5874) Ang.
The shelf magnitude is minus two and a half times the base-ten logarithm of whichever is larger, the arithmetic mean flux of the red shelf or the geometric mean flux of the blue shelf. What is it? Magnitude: -5.80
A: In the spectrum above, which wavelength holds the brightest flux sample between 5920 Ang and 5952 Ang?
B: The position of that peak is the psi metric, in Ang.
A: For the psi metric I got 5927.0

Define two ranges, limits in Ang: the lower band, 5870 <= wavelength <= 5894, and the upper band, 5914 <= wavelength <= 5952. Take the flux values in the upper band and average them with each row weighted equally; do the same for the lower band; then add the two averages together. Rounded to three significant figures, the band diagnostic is 404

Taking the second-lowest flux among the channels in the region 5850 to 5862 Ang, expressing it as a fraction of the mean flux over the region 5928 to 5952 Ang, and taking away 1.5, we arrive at -0.545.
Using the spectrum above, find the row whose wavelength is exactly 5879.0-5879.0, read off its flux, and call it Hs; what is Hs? 206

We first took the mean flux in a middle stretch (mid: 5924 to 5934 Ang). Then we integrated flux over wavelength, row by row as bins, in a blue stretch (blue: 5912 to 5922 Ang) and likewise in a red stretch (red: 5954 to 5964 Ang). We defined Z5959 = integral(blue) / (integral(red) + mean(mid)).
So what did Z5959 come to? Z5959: 0.91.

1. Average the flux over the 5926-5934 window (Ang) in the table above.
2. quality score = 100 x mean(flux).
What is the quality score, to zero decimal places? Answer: 20675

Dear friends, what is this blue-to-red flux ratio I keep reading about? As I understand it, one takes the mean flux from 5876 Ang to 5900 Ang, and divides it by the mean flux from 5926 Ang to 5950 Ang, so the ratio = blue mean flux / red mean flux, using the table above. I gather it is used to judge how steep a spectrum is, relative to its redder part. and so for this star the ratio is 0.97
